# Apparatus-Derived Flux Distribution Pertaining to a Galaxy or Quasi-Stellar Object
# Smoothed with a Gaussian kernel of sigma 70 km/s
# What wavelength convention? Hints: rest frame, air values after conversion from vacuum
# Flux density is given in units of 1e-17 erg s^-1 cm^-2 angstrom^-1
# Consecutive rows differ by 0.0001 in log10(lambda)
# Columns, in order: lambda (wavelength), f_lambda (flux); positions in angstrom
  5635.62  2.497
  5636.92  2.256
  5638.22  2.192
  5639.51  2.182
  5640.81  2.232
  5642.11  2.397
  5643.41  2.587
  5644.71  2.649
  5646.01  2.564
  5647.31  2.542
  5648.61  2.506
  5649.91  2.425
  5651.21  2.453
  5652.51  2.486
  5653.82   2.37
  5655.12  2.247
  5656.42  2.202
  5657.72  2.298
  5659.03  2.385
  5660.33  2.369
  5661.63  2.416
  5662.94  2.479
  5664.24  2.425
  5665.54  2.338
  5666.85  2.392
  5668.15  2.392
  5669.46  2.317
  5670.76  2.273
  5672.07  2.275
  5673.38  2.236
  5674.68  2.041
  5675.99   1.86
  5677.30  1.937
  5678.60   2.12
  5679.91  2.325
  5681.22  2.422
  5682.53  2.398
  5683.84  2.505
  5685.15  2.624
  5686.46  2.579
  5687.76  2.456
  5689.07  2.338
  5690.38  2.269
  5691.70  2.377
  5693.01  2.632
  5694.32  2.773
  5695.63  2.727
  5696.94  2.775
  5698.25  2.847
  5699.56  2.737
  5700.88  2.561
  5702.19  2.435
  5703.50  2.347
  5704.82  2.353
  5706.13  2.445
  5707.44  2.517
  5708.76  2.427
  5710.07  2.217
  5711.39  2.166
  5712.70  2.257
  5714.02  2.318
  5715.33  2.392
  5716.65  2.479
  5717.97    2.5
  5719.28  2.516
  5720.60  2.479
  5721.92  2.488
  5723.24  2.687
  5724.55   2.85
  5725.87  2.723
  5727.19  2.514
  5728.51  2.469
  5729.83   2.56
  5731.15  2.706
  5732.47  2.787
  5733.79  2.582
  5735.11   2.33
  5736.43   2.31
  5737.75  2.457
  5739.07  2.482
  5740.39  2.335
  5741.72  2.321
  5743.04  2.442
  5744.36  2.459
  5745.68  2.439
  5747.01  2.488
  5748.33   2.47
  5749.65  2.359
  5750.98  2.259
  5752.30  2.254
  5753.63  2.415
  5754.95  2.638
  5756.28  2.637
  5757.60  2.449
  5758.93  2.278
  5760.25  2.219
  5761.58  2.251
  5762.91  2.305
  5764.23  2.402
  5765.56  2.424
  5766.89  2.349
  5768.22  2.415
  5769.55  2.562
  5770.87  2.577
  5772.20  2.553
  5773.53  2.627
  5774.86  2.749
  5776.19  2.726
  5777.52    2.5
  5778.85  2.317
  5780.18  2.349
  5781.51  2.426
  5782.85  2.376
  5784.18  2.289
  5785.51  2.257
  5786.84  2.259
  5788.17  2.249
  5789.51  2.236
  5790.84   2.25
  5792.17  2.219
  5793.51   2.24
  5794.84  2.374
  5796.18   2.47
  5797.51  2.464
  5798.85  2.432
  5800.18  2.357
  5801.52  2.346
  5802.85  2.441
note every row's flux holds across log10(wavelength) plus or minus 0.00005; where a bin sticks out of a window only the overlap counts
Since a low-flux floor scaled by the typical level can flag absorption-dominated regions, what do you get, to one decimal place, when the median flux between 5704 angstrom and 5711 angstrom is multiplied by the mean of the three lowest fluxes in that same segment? 5.7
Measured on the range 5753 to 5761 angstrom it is 5.6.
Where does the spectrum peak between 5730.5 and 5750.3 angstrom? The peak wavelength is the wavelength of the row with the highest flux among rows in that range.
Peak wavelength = 5732.47 angstrom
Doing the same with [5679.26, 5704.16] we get 5698.25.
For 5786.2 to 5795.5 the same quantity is 5794.84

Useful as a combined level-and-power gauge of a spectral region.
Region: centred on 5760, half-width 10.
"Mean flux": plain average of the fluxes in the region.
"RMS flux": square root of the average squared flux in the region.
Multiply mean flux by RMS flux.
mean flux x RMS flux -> 5.72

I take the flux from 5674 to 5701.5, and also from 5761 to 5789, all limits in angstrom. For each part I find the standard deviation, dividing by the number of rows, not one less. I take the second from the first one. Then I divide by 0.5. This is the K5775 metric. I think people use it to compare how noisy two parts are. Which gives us 0.25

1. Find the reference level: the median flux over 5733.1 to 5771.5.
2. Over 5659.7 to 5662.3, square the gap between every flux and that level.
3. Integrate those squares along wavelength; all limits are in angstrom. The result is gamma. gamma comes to 0.00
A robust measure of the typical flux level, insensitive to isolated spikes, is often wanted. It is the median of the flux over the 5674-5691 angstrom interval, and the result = 2.34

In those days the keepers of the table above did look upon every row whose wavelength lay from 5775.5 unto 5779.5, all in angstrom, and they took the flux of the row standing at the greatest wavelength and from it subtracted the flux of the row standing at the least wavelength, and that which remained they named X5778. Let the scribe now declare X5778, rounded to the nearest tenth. -0.4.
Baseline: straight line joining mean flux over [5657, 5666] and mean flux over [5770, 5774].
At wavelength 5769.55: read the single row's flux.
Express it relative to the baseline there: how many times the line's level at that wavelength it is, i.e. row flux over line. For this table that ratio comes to 0.99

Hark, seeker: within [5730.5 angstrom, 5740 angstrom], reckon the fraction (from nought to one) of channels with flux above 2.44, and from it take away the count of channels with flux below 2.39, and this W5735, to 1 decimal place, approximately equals -1.3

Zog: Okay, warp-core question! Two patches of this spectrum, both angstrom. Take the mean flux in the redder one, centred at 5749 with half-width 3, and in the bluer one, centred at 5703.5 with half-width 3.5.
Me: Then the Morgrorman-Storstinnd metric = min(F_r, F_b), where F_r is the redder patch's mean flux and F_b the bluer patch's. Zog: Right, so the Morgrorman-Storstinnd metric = 2.39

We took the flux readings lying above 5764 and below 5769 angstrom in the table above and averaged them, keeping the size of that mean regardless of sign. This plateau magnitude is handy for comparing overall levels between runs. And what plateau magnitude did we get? 2.40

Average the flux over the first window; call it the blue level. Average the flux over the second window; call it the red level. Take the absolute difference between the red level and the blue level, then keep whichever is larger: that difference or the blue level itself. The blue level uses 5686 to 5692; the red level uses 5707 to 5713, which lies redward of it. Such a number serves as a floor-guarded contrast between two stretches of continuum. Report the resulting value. 2.40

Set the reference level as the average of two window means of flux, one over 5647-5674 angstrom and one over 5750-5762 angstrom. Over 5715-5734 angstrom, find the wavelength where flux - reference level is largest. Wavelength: 5724.55 angstrom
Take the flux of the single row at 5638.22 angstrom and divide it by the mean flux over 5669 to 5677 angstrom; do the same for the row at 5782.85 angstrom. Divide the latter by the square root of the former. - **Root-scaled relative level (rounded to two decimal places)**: 1.09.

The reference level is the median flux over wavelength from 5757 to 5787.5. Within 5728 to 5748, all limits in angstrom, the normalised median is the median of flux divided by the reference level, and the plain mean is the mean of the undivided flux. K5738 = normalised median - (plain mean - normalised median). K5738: -0.430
